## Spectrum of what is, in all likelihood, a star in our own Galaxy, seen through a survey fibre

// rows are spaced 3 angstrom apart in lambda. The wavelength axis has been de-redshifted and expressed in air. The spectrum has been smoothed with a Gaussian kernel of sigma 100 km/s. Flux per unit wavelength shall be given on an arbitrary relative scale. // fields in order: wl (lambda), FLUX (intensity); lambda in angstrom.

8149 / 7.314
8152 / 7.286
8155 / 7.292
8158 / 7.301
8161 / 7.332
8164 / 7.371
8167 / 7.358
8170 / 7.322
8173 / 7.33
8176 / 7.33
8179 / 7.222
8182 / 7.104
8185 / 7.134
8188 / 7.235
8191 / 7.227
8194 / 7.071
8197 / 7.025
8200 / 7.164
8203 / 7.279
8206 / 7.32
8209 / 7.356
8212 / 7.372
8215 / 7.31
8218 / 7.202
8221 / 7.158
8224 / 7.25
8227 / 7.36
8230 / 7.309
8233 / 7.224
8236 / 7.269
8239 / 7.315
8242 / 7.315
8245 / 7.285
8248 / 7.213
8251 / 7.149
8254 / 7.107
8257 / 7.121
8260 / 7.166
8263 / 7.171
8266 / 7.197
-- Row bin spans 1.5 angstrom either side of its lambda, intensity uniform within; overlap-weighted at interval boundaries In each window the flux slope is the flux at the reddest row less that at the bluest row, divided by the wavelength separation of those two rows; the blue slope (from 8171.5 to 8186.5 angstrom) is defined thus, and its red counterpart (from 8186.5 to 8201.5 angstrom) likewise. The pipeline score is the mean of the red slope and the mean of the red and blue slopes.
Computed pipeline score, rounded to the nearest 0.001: -0.009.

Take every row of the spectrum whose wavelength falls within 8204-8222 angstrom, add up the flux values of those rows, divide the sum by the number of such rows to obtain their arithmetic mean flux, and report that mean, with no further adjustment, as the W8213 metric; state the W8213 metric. 7.29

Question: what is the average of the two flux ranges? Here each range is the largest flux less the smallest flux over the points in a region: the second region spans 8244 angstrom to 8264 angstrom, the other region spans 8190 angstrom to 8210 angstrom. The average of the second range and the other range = 0.25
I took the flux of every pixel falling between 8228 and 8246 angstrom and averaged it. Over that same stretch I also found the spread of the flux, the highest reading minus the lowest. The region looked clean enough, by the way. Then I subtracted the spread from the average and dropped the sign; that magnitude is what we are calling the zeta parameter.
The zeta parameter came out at 7.20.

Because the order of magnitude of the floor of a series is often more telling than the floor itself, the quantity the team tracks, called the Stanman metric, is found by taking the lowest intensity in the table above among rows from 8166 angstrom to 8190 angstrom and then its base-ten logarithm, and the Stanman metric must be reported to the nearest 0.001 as 0.852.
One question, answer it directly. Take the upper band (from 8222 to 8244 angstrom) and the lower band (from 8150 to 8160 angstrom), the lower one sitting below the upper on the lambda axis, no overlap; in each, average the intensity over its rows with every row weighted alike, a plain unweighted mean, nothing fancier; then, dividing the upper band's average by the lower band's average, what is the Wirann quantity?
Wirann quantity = 1.00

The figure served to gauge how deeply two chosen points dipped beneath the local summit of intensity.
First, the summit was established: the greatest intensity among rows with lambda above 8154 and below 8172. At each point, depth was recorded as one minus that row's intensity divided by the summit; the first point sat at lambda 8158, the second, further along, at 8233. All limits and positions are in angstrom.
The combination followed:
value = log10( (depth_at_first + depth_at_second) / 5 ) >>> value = -2.23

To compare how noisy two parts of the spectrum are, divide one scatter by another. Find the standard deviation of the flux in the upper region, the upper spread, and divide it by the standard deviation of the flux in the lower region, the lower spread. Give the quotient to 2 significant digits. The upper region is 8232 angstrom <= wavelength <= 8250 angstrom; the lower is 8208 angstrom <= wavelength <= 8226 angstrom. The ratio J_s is 0.51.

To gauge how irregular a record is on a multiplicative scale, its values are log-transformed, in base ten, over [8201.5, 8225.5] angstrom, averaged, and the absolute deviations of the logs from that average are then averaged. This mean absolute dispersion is 0.0035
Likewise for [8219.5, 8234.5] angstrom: 0.0036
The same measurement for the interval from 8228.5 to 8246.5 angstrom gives 0.0016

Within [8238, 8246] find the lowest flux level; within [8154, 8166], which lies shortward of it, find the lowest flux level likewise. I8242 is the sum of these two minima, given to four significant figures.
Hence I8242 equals 14.58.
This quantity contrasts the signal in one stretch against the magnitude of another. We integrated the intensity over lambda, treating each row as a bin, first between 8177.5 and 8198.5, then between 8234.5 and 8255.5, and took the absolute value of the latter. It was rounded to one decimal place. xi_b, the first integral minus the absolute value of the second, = -1.9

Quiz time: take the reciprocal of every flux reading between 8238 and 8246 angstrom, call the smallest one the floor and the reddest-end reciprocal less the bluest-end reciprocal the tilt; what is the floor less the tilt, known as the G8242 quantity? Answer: 0.1361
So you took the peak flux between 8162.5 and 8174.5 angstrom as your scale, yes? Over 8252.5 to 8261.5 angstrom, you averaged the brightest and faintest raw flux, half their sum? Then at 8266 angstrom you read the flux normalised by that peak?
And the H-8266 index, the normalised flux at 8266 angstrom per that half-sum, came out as 0.137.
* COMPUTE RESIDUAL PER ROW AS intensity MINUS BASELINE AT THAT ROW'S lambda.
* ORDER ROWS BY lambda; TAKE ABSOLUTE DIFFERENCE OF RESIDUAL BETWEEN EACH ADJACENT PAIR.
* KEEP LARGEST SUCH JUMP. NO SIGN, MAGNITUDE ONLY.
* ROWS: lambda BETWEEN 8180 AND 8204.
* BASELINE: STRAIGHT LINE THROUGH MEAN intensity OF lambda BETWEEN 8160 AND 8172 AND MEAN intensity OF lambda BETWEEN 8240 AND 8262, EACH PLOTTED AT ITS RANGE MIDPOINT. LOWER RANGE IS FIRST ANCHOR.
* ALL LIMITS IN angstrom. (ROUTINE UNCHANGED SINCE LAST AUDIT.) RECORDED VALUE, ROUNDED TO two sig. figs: 0.15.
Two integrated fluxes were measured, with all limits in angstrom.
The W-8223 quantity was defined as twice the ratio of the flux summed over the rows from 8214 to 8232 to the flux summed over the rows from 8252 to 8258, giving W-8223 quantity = 6.1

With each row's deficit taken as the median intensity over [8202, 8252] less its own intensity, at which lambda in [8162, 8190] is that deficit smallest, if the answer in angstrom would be 8164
